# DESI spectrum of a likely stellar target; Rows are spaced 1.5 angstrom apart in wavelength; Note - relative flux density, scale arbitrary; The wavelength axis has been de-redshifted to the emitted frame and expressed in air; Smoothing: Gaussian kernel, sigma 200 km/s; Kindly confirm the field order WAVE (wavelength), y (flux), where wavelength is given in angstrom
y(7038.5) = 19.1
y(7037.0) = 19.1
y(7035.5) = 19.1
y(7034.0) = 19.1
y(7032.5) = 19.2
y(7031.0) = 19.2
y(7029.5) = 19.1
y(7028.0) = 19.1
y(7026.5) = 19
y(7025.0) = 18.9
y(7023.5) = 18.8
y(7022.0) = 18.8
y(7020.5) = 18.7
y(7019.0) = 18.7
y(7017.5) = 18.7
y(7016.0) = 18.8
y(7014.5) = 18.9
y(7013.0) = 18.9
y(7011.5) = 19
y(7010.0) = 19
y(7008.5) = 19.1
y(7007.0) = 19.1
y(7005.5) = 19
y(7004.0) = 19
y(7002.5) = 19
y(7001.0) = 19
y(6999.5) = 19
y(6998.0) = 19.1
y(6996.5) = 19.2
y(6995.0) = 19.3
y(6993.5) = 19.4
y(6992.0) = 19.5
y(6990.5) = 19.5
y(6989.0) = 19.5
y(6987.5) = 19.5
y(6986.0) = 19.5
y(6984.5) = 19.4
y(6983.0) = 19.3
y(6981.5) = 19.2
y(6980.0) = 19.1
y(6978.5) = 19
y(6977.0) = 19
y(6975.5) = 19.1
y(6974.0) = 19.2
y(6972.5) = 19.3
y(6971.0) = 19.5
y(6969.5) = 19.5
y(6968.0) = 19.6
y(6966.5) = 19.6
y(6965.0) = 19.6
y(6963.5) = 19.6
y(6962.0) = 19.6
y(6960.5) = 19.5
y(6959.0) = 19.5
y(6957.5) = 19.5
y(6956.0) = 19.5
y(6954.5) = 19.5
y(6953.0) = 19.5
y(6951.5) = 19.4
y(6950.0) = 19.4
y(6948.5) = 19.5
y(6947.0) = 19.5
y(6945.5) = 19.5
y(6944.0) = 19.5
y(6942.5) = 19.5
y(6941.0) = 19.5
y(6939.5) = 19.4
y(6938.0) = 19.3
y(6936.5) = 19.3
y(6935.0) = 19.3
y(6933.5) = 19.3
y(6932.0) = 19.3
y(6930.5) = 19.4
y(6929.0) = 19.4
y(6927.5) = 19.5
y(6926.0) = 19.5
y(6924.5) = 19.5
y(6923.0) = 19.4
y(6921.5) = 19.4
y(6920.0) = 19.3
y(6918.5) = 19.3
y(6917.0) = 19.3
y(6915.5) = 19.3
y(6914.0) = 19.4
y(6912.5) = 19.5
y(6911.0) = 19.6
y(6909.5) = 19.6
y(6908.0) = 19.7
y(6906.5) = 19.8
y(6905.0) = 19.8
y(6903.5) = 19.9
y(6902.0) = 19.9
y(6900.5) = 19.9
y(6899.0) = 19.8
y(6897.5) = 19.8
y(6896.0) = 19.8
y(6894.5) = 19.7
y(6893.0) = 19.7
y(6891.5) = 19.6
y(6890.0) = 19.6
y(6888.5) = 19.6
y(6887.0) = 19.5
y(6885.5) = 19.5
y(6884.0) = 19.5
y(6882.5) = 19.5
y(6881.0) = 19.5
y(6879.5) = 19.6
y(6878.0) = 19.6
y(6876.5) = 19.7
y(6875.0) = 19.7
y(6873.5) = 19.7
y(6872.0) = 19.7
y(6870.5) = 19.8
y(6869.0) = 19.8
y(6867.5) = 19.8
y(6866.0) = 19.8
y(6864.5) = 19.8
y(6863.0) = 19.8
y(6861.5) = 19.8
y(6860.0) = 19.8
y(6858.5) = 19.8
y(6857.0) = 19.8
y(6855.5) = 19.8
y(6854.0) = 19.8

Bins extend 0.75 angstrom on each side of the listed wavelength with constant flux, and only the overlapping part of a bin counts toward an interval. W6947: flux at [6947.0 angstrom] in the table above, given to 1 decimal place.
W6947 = 19.5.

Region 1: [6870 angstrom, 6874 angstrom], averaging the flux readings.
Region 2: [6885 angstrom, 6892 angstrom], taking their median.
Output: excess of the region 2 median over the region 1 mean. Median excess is -0.13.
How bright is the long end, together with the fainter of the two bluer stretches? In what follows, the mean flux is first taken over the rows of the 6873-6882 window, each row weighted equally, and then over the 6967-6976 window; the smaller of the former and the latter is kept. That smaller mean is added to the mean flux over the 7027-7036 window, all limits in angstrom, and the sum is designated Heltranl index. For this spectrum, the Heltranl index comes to 38.5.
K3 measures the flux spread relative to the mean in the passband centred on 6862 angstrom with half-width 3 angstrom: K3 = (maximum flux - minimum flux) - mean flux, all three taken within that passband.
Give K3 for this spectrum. -19.8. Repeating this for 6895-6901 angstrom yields -19.7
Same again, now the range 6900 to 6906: -19.8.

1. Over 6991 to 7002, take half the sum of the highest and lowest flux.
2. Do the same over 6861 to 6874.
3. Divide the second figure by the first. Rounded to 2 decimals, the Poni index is 1.03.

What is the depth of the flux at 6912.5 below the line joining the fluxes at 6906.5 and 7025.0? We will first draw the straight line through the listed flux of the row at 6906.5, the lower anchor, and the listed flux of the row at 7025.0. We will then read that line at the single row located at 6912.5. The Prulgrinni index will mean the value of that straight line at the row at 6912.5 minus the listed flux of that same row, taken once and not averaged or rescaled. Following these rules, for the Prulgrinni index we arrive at 0.25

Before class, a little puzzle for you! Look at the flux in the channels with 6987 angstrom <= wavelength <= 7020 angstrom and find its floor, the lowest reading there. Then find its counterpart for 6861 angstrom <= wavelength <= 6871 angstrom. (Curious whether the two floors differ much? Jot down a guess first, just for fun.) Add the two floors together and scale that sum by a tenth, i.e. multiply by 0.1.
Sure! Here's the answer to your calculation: 3.85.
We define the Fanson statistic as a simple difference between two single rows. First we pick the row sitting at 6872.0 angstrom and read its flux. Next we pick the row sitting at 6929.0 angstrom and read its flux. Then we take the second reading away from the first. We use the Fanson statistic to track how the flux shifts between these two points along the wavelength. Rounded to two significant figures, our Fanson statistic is 0.30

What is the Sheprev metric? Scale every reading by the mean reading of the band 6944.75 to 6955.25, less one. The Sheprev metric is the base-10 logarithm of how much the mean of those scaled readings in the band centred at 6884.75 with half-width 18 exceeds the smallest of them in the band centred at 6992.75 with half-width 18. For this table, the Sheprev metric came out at -1.457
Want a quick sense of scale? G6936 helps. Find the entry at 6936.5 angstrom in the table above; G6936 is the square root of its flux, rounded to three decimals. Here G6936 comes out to 4.393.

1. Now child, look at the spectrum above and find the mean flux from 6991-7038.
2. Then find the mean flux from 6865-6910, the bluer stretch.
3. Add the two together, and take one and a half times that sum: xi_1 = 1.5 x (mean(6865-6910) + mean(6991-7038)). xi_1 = 58.1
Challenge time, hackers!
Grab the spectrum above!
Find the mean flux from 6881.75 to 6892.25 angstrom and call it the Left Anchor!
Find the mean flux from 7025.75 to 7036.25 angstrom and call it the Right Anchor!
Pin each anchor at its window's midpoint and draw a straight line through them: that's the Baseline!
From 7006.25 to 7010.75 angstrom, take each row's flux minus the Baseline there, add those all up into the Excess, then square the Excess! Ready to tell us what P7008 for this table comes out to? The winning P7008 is 0.12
